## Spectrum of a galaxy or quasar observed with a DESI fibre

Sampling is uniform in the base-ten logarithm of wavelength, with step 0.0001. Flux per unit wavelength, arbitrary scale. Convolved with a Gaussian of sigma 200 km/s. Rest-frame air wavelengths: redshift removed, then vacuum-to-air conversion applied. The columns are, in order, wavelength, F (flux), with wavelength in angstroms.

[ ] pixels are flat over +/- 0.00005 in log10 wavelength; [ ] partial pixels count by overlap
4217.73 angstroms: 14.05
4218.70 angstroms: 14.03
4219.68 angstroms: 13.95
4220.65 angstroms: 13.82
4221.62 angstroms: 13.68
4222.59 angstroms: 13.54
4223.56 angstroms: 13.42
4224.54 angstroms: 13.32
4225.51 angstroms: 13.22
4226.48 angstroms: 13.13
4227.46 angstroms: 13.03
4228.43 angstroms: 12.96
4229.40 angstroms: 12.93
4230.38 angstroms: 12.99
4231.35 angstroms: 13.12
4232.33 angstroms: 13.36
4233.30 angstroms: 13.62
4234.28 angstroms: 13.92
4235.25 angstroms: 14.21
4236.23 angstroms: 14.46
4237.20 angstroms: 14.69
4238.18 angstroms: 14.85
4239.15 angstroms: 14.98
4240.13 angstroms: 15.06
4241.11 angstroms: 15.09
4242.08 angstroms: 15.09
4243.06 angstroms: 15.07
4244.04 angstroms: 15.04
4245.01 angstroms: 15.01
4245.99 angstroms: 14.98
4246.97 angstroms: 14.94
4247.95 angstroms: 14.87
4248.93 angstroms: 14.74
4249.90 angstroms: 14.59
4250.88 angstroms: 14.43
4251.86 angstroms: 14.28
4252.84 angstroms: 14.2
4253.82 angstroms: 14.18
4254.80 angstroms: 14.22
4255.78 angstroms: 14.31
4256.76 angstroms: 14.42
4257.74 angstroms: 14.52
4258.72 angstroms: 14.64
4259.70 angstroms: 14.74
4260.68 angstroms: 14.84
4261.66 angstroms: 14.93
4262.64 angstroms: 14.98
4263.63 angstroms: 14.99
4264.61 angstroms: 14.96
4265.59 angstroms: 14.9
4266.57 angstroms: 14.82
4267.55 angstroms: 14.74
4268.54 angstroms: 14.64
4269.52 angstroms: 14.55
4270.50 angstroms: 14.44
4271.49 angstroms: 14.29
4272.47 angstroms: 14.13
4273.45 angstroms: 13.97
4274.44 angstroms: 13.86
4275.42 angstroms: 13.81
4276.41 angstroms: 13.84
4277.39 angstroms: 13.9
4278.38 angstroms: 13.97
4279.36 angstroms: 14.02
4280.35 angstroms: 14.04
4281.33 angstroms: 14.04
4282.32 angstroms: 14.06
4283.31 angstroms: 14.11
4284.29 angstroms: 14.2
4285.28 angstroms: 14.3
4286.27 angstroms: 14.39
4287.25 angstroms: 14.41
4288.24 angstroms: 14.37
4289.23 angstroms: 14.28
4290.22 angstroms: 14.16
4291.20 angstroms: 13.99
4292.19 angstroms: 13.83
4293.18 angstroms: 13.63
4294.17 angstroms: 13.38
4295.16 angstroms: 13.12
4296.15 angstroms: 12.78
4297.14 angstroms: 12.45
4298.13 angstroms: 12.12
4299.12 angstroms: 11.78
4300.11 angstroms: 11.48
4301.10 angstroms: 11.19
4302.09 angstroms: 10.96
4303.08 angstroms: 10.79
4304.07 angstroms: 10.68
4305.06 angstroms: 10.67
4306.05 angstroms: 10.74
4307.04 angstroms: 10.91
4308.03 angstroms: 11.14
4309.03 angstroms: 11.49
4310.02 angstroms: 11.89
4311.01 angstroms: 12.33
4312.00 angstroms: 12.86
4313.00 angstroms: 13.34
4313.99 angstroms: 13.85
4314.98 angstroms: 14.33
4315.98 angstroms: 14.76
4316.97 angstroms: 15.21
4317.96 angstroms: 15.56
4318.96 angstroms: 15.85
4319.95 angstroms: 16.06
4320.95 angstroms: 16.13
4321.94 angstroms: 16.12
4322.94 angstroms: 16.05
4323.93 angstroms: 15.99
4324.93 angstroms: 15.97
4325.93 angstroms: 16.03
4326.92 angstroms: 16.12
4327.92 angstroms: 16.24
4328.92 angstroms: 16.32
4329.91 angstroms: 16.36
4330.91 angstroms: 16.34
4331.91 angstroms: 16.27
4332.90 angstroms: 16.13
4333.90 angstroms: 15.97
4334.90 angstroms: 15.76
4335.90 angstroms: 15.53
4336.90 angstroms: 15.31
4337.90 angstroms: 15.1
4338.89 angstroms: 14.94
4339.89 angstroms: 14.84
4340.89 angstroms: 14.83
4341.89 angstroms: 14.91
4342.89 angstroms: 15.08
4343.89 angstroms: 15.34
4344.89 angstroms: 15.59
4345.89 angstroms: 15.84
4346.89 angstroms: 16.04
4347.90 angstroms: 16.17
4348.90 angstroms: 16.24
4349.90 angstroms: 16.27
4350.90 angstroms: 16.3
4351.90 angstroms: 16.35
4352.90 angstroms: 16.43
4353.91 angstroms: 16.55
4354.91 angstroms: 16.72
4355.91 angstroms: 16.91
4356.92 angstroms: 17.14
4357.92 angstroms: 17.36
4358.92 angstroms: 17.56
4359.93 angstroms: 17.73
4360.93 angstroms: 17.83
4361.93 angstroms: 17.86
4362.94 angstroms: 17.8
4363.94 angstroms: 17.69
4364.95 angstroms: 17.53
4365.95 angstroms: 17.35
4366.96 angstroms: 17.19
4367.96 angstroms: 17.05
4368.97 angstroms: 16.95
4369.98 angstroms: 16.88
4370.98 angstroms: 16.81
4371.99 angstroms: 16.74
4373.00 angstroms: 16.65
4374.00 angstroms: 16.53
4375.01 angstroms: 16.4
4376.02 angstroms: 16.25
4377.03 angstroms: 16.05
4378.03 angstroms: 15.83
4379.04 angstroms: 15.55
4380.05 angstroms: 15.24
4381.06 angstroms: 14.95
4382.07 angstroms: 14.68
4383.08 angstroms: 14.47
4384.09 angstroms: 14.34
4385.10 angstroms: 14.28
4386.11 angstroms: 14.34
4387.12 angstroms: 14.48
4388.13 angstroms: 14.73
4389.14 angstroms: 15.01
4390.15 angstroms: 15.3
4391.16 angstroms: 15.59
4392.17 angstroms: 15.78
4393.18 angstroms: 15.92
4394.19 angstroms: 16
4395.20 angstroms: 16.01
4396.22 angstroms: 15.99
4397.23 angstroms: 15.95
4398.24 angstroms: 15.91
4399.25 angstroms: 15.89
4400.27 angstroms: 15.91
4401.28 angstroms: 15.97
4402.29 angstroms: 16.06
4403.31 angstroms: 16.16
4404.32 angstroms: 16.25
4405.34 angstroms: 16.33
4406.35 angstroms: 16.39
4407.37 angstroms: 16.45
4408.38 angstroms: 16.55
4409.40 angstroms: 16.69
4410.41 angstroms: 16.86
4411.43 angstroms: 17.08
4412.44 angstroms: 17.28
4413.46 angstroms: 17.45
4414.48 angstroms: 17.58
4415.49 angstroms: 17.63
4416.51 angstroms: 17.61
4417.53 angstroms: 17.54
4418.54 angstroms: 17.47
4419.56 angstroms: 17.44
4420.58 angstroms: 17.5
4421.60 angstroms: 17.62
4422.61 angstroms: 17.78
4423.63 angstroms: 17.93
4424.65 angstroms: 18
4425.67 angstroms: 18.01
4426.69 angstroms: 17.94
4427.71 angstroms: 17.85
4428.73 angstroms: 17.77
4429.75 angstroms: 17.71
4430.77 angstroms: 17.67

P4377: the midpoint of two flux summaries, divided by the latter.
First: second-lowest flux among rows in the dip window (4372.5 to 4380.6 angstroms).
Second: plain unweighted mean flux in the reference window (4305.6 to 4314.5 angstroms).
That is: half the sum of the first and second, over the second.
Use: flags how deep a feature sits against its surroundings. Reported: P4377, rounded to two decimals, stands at 1.14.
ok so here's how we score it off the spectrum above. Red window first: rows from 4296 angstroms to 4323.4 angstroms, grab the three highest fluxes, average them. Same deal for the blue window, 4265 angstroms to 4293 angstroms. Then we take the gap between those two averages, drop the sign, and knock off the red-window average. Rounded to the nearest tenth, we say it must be -14.8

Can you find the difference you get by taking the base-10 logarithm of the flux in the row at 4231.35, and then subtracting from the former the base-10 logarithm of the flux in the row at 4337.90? -0.061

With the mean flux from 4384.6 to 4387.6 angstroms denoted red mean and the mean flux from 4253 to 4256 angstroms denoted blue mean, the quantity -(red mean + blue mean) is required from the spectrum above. -28.6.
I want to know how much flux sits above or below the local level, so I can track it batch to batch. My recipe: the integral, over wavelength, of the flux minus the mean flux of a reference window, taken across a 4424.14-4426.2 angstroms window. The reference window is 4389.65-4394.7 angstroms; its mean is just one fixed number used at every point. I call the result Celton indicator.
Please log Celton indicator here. 5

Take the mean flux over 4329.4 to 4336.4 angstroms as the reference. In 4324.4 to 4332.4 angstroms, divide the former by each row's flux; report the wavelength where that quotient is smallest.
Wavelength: 4329.91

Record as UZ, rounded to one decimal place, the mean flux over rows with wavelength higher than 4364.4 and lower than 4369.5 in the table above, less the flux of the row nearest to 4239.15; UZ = 2.2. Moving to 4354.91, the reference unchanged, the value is 0.5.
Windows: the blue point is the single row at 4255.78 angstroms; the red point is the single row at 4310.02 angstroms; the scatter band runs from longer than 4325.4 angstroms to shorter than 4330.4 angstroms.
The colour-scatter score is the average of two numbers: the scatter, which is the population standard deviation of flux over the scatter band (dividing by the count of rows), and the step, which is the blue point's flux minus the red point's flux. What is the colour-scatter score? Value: 1.3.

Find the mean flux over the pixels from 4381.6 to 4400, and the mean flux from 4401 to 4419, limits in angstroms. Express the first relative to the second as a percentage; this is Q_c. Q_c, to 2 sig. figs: 91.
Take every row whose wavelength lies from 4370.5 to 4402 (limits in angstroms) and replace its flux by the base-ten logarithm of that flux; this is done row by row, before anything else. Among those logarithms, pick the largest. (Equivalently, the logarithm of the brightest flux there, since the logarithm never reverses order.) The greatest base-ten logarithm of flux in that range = 1.23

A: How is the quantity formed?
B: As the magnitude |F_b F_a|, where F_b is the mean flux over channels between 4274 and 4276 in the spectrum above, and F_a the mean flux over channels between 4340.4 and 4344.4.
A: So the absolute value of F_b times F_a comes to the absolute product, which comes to 208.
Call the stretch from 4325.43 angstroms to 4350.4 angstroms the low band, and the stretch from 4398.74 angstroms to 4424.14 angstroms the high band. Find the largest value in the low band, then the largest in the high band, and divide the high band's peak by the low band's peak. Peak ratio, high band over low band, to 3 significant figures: 1.10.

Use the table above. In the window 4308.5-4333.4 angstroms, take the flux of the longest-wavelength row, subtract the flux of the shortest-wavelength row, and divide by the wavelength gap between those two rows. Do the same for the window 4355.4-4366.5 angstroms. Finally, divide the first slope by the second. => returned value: 4.4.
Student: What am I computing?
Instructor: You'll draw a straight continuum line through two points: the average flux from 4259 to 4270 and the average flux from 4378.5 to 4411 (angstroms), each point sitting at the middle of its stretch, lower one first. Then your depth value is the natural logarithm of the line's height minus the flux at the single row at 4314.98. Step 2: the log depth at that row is -0.22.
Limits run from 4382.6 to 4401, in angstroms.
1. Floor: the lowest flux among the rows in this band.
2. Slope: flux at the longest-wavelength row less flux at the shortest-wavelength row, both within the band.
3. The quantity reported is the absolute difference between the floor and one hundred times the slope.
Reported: 130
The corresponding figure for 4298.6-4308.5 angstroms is 75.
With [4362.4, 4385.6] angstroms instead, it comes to 366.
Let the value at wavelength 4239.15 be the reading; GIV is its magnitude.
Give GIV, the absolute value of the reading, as 15.0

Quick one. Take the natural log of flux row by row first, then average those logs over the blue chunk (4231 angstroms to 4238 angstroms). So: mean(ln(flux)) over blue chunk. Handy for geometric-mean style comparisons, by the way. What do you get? 2.63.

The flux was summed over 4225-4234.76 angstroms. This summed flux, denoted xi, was 132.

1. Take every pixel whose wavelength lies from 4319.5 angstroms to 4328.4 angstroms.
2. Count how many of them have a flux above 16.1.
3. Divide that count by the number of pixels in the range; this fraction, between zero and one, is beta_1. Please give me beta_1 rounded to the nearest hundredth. 0.44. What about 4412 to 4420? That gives 1.00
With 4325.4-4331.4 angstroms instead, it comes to 0.83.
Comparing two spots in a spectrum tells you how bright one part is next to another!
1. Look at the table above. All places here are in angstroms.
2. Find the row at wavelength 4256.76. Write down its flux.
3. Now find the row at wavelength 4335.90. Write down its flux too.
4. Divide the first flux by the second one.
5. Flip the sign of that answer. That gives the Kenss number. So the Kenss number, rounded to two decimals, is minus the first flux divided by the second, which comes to -0.93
